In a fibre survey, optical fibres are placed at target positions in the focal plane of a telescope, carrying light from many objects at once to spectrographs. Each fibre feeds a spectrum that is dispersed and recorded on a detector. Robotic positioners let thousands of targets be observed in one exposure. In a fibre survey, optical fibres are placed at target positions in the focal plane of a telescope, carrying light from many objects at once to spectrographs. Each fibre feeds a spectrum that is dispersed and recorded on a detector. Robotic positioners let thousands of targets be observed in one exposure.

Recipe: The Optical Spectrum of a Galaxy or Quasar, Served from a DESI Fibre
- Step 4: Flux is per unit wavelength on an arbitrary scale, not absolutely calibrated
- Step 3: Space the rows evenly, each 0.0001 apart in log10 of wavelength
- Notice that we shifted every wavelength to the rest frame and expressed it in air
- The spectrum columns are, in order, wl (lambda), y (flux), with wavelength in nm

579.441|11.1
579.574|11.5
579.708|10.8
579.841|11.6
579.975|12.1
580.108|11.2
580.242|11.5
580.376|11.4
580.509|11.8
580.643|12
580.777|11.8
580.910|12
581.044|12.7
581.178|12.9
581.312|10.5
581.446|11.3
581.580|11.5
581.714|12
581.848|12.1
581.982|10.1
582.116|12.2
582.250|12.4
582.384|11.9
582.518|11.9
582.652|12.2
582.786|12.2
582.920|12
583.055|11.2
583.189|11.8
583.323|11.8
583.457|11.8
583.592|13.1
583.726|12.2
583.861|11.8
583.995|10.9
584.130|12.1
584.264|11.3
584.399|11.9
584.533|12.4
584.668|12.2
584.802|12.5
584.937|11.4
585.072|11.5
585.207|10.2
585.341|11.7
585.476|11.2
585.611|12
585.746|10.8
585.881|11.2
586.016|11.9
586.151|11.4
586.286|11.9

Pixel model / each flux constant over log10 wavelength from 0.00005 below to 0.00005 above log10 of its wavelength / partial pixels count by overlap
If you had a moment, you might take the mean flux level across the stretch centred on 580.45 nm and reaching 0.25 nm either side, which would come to 11.7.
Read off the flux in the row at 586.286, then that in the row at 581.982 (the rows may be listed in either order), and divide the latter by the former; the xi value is 0.85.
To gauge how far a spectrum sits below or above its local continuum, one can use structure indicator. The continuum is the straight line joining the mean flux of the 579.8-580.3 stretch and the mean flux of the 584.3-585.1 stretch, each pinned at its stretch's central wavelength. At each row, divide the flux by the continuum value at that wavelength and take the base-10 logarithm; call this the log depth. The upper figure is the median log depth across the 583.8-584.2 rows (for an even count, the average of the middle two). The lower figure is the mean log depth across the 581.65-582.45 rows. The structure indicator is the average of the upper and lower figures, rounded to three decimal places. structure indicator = -0.002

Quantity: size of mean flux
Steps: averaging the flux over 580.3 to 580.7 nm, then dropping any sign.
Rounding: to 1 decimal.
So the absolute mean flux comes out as 11.7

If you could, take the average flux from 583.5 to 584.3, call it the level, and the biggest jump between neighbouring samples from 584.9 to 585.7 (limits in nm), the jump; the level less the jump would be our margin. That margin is 10.4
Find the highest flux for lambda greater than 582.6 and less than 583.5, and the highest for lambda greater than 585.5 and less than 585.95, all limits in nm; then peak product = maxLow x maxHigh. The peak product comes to 146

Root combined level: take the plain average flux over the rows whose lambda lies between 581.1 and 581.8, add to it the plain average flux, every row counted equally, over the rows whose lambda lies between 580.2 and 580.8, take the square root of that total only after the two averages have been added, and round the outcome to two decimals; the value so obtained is 4.83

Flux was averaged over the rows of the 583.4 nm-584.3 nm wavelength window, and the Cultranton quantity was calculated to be 11.9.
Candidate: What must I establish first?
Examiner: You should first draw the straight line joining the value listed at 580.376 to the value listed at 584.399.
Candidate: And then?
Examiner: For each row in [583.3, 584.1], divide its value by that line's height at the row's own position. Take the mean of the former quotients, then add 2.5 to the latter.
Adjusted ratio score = 3.51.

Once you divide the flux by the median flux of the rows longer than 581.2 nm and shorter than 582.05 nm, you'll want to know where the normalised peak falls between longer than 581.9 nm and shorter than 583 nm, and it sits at 582.250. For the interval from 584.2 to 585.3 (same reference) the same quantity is 584.802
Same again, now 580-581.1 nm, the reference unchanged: 581.044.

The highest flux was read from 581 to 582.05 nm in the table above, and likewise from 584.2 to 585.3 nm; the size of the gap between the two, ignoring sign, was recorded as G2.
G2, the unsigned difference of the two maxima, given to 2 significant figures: 0.40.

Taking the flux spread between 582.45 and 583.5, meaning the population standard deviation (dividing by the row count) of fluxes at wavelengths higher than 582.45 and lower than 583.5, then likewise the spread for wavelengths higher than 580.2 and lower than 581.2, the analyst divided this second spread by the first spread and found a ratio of 1.7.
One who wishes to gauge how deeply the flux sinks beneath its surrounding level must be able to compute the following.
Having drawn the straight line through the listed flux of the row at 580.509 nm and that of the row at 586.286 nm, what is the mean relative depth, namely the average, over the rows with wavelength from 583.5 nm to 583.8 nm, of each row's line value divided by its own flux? 0.94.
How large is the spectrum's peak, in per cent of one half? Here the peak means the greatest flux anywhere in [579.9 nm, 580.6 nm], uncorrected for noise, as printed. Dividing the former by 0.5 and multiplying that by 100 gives 2420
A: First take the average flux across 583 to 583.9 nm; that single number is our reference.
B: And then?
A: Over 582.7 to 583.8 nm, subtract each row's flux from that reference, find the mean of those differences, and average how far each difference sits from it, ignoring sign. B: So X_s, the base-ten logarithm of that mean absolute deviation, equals -0.44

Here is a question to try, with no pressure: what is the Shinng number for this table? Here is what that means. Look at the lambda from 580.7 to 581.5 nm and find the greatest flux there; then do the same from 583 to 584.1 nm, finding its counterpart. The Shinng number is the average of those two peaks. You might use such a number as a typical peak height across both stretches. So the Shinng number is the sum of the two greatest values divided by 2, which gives 13.0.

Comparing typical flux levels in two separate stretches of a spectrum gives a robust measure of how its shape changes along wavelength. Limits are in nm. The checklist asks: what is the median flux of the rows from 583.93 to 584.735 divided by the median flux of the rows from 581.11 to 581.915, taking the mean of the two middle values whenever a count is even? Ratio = 1.02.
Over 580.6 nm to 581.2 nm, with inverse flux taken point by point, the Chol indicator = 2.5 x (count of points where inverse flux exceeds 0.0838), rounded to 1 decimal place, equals 2.5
